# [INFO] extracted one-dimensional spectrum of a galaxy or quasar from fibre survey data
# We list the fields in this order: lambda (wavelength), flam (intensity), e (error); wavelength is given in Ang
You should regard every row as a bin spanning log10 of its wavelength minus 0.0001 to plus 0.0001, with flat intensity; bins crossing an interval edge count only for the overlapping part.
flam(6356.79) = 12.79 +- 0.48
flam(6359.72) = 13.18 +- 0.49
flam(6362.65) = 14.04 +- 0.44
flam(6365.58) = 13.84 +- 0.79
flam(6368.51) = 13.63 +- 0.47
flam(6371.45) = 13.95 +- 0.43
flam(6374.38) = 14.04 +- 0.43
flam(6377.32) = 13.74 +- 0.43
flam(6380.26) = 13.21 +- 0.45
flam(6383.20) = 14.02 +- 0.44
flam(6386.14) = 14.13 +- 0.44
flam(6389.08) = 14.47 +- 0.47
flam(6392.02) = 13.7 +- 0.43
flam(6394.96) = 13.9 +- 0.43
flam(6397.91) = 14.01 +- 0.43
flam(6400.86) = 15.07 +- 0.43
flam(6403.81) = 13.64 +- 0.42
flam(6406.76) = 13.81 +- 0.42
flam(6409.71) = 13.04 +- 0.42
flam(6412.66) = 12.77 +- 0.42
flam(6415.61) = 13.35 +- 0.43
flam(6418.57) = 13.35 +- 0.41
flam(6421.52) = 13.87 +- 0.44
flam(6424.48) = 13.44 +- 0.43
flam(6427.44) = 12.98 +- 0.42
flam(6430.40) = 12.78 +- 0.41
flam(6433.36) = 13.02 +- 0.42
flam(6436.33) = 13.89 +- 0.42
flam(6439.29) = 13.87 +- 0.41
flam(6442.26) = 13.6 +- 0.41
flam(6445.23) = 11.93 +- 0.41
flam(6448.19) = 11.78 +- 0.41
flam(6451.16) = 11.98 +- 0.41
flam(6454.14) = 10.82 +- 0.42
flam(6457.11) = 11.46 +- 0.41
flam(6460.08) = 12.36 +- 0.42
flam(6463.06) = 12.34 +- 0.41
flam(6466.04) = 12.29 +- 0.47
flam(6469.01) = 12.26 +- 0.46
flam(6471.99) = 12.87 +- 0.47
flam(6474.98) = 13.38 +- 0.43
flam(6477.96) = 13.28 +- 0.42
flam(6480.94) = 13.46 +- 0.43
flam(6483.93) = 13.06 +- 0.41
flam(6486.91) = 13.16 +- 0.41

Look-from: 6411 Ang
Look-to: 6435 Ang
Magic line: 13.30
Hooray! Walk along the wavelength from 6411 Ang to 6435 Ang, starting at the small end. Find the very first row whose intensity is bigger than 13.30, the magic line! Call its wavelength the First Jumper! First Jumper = 6415.61 Ang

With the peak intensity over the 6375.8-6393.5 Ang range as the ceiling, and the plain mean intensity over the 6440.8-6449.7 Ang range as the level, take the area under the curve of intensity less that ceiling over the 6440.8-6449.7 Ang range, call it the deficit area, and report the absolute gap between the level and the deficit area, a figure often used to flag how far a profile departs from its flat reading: 31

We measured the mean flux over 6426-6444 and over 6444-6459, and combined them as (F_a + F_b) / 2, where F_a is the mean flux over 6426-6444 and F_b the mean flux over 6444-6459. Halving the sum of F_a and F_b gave 12.5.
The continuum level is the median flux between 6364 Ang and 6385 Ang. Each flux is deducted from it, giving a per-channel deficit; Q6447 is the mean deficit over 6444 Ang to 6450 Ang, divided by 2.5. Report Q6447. 0.79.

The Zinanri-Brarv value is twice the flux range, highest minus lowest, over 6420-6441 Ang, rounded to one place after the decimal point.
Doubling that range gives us 2.2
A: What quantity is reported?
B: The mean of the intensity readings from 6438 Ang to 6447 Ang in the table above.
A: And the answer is 13.1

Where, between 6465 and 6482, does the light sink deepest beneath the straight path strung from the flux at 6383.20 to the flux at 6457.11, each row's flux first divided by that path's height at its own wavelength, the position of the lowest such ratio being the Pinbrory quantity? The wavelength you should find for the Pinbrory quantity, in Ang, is 6466.04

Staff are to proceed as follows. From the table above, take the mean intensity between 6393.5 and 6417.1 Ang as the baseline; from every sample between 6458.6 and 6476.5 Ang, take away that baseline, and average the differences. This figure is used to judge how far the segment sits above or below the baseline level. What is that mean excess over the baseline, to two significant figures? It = -1.1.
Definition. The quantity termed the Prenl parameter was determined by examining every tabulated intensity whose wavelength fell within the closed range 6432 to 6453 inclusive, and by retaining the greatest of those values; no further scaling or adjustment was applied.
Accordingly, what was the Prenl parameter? 13.89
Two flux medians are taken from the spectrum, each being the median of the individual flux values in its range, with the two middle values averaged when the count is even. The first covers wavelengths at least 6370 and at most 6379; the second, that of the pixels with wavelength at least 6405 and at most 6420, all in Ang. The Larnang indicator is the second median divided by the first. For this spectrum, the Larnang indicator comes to 0.957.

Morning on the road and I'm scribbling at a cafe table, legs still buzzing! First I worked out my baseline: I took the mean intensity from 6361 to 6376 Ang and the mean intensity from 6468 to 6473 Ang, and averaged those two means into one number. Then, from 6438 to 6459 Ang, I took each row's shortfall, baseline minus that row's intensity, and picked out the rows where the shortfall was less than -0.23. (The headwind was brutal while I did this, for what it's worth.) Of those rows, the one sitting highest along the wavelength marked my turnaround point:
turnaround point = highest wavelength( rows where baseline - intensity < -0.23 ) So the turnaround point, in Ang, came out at 6442.26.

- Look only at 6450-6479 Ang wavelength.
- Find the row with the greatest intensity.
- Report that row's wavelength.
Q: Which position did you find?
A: 6474.98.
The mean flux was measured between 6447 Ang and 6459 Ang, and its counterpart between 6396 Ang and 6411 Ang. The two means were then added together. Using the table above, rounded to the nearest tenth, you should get 25.4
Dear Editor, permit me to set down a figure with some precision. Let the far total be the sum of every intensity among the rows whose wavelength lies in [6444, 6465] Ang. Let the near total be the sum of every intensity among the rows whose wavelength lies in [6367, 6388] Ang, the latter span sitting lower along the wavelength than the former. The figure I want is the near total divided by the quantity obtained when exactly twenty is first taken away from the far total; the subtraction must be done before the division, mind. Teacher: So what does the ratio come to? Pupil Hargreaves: 1.54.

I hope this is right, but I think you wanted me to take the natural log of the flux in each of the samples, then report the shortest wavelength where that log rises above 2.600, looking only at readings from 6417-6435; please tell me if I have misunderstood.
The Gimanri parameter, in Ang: 6421.52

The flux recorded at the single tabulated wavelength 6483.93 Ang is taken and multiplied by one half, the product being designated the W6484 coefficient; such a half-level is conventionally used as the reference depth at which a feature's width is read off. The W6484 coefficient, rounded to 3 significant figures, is 6.53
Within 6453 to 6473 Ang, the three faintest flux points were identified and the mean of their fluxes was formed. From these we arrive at 11.5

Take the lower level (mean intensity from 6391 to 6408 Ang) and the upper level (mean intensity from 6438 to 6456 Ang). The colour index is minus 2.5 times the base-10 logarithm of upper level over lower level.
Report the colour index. 0.14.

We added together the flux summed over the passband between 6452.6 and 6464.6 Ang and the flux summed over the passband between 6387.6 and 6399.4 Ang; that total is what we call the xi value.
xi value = 103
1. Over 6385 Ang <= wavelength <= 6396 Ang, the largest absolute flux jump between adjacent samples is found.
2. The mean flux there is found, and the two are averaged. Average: 7.4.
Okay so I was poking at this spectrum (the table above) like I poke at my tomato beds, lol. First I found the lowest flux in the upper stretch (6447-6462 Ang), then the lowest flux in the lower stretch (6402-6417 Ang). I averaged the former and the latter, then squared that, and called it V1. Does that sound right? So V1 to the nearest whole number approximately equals 139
